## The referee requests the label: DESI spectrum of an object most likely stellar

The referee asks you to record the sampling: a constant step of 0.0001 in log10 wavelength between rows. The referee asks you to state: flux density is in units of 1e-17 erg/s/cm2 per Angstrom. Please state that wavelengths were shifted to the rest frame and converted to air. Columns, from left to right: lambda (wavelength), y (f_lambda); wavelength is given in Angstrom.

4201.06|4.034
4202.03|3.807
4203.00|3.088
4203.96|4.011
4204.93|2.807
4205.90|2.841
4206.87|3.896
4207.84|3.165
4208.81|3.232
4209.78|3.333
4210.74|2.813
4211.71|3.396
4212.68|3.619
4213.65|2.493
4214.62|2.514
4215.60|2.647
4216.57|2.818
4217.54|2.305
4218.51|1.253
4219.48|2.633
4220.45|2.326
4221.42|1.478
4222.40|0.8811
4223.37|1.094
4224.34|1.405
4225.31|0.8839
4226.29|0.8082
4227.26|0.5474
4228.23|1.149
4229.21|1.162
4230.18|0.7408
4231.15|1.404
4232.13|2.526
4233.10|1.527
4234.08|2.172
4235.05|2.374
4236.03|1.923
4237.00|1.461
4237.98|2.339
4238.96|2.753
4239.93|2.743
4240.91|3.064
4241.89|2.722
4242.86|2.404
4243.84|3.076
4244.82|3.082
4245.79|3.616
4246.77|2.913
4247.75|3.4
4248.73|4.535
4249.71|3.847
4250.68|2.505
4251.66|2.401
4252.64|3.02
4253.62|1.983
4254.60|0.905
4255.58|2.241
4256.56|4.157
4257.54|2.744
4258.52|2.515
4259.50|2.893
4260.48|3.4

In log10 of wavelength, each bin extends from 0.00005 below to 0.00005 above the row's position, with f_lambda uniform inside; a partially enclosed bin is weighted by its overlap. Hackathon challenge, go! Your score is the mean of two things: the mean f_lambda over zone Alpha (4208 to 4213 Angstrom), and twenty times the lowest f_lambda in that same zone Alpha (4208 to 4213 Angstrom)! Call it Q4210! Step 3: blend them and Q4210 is 30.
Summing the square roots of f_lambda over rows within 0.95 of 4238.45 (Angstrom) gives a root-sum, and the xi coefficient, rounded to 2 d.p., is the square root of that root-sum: 1.79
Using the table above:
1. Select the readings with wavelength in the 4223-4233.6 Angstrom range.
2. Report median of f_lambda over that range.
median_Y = 1.1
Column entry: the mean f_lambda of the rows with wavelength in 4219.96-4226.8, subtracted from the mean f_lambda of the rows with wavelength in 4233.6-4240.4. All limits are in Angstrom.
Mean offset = 1.0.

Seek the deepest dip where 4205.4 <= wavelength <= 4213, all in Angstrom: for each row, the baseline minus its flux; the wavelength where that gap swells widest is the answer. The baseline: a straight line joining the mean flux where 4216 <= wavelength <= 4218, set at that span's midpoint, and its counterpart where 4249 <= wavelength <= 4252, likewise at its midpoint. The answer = 4210.74 Angstrom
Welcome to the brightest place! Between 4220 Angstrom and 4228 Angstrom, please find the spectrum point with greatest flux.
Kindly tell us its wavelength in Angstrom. 4220.45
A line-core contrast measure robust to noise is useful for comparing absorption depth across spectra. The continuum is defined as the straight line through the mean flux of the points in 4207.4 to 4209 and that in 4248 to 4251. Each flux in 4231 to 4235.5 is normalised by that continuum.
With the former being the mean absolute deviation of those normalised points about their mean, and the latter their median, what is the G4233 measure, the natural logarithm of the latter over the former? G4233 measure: 1.6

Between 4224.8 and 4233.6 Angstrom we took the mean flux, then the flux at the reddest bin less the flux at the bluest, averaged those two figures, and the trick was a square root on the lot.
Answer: 0.96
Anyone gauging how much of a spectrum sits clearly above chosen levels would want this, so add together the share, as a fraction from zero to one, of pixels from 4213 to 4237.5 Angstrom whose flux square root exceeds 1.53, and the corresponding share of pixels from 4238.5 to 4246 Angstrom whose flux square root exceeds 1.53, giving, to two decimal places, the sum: 1.28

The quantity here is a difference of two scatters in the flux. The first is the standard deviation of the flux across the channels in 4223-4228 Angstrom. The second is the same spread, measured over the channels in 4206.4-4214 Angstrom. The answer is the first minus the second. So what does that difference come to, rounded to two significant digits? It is -0.12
